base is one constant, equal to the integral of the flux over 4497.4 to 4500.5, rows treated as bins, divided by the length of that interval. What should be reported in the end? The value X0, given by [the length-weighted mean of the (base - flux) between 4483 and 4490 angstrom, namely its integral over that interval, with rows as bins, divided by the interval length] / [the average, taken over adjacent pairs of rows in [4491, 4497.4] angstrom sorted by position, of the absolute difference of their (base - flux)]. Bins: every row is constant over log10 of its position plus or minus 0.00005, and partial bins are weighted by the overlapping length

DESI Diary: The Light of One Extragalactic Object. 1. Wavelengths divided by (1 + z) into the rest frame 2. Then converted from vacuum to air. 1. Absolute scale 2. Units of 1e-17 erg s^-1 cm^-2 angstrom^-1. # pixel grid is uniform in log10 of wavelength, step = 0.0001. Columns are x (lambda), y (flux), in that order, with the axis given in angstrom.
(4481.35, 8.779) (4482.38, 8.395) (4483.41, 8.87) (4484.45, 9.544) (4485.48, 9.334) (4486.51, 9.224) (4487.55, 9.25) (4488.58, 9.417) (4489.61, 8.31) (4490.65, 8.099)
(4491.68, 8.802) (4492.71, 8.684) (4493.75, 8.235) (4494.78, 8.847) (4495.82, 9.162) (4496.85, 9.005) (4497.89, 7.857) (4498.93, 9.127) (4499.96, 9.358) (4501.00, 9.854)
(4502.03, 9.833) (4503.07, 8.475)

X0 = -1.1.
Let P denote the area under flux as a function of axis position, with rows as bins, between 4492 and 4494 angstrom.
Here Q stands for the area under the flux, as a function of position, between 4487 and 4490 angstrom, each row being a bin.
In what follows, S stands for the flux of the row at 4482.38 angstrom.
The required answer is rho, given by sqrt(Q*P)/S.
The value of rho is 2.6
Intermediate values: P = 17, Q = 27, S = 8.395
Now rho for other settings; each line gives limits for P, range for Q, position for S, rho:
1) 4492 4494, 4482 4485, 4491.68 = 2.4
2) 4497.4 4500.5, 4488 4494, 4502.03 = 3.8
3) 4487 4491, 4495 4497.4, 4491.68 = 3.1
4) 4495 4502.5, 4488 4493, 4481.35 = 6.2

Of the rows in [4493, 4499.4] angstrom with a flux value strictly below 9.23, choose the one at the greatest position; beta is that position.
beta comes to 4498.93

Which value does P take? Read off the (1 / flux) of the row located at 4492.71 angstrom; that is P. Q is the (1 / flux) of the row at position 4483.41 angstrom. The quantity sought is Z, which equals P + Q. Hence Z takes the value 0.228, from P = 0.115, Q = 0.113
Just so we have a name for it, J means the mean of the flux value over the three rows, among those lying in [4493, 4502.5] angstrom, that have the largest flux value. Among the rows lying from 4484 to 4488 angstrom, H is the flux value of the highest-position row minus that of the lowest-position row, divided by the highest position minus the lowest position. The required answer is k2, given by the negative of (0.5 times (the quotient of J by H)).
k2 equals 51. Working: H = -0.09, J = 9.68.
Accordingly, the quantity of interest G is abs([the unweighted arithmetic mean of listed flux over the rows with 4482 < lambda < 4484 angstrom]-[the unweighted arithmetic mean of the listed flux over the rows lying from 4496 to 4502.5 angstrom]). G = 0.540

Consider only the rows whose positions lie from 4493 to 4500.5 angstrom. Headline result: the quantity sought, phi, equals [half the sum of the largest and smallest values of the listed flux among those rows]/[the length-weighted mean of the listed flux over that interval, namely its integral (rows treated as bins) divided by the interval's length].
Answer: 0.979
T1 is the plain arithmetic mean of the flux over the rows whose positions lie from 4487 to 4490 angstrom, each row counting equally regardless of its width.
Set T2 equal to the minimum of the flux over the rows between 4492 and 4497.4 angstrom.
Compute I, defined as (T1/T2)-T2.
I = -7.14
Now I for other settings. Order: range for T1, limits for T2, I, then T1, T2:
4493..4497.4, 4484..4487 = -8.27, 8.8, 9.224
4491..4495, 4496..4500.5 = -6.76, 8.6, 7.857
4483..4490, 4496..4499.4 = -6.69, 9.1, 7.857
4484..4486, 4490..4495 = -6.93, 9.4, 8.099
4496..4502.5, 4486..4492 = -6.97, 9.2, 8.099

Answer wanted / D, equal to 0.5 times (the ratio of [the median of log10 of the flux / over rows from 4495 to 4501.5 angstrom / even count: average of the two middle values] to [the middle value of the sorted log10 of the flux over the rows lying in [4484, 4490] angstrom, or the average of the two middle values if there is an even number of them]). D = 0.496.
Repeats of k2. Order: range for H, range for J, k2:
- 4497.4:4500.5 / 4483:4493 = -7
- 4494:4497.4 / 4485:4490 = -61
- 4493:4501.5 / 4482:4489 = -21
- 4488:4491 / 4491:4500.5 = 7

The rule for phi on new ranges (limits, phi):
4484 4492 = 0.980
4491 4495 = 0.991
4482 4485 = 1.001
